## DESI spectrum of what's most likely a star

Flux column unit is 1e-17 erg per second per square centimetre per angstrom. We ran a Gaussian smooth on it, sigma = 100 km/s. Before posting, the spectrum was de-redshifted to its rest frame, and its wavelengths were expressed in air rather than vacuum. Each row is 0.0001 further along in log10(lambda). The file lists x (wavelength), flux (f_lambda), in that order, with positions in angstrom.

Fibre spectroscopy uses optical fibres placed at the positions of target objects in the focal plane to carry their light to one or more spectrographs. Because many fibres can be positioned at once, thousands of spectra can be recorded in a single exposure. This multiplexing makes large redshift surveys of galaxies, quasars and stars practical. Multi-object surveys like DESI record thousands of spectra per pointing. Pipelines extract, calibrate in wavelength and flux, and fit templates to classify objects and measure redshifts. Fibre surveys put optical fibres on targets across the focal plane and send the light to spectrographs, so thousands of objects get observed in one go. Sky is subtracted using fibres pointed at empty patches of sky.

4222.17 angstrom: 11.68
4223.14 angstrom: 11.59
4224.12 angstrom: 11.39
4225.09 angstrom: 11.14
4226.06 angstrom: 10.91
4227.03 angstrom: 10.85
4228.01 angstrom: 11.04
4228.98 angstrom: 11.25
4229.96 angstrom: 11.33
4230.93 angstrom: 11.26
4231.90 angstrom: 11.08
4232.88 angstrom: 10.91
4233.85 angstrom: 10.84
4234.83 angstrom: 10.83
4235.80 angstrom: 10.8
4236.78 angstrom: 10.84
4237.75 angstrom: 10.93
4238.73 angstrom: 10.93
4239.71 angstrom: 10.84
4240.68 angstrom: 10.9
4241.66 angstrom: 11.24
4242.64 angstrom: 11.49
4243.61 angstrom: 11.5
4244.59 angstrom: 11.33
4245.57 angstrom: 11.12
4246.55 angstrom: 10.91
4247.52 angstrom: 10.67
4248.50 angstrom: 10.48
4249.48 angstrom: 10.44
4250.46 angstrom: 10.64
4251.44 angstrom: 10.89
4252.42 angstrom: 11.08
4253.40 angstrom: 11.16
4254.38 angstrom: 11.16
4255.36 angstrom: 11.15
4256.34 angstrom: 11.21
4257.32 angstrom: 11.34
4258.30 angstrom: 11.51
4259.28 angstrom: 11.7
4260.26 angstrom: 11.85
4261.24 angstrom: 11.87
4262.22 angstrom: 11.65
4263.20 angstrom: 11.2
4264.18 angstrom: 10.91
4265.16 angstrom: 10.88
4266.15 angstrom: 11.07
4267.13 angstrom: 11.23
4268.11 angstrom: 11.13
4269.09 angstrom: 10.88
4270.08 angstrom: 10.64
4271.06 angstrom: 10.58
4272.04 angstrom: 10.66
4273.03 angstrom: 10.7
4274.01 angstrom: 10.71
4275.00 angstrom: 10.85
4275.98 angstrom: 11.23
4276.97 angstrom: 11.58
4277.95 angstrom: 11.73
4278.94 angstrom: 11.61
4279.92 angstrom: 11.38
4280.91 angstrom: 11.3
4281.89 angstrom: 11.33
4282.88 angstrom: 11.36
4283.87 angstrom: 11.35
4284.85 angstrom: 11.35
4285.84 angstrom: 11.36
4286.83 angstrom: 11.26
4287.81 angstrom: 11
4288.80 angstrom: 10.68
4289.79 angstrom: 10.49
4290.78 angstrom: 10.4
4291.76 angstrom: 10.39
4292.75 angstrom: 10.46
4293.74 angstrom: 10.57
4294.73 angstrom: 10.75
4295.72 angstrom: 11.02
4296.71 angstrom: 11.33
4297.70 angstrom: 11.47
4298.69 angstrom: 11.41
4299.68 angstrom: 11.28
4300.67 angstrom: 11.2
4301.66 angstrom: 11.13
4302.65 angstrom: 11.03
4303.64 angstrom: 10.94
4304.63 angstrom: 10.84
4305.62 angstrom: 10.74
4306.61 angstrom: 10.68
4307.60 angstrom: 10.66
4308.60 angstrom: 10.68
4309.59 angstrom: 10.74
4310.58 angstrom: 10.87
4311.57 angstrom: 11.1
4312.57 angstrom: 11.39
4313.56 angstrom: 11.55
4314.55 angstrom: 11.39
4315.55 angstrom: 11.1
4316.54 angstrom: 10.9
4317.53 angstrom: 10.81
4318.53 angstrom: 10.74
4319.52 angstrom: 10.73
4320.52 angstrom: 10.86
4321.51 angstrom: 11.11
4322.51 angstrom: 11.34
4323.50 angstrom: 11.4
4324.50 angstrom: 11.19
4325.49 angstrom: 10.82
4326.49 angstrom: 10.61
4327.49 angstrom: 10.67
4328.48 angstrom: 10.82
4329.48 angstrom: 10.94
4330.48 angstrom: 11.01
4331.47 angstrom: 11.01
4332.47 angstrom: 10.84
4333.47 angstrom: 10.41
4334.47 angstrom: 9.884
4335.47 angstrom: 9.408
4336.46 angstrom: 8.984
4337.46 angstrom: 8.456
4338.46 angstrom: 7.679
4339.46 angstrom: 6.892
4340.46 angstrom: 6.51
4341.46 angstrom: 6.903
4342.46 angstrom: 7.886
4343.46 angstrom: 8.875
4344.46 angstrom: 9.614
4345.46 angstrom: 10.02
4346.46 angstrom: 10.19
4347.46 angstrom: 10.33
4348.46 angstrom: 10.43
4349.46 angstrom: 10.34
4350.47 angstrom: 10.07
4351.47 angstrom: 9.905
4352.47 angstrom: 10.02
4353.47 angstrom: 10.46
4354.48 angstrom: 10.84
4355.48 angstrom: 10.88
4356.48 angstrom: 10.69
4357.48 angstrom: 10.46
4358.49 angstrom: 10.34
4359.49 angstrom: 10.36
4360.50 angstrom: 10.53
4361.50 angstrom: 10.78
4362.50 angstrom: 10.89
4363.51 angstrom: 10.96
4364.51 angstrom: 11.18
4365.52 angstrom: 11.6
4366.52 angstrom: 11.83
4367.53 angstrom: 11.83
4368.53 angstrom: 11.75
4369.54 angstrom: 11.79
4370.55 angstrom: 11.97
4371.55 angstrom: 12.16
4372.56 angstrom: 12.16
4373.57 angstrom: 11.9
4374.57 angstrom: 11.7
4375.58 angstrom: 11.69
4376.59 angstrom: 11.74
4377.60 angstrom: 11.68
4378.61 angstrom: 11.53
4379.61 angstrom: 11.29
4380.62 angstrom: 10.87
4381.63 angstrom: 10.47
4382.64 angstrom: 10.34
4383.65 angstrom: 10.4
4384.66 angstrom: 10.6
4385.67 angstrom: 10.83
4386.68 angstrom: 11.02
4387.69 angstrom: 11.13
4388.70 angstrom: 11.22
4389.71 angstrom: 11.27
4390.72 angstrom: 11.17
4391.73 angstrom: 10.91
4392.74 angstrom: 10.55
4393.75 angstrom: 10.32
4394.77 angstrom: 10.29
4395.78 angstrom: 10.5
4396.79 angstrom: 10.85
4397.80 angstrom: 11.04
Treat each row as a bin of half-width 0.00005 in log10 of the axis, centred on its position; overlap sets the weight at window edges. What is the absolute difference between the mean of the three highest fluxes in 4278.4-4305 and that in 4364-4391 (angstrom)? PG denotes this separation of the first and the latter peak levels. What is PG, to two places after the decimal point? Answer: 0.60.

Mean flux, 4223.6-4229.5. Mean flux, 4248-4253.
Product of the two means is 119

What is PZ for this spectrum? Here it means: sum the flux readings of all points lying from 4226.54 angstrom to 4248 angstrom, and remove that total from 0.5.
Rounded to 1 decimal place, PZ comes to -242.4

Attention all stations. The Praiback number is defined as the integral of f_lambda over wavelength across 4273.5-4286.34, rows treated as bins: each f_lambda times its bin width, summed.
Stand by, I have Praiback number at 145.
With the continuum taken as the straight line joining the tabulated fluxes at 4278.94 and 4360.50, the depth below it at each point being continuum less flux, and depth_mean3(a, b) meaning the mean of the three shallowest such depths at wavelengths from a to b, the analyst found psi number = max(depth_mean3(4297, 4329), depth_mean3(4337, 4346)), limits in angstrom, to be 1.2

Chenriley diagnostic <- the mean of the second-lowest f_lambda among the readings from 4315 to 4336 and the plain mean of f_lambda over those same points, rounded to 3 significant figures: 10.3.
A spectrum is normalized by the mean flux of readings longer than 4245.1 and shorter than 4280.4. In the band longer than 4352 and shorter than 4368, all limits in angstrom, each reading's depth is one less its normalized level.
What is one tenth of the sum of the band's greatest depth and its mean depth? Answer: 0.012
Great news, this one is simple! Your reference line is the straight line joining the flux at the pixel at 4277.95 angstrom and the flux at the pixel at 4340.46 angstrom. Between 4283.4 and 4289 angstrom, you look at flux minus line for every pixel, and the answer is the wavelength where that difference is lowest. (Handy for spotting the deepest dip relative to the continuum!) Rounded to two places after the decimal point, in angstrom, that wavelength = 4288.80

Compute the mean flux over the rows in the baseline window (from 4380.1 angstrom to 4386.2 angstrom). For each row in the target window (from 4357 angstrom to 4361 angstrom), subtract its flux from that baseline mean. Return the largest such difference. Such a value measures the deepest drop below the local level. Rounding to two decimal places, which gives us 0.24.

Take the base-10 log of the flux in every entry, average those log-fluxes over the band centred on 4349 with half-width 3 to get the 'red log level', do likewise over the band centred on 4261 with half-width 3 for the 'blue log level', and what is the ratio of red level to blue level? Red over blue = 0.947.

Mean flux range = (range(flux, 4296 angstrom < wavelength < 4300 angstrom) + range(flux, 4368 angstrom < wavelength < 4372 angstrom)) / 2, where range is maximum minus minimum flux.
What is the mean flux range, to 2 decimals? 0.30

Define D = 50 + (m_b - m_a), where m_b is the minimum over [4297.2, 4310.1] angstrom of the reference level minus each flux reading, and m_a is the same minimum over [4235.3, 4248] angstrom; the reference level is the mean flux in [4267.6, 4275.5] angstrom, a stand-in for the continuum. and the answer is 50.0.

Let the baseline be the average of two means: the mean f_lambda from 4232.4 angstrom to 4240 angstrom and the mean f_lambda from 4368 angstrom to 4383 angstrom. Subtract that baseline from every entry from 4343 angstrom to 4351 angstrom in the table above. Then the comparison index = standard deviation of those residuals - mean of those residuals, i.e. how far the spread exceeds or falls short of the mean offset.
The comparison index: 1.7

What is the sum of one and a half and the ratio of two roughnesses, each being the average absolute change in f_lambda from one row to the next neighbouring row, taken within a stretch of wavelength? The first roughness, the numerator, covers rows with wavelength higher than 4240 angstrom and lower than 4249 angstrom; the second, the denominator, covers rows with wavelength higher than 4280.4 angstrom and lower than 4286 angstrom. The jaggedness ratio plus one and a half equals 14.2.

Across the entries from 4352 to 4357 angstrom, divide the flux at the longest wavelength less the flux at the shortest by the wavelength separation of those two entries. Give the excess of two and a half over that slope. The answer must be 2.33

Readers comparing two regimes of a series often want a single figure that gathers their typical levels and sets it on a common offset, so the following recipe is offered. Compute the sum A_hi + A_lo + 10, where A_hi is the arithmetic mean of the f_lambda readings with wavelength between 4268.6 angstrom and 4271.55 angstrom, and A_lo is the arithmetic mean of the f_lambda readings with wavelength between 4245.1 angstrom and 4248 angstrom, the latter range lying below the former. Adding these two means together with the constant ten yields 31.6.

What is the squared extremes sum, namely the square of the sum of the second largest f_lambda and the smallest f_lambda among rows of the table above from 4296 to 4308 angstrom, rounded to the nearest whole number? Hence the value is 487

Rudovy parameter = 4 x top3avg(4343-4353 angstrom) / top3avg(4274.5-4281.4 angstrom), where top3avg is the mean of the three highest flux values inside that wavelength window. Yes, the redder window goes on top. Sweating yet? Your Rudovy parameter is 3.56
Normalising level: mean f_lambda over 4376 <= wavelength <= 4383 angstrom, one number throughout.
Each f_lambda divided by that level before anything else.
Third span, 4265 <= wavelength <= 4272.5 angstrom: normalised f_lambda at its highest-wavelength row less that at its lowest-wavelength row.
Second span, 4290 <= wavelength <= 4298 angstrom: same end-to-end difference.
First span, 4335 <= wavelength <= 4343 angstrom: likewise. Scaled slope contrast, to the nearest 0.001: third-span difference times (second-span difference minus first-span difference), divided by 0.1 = -0.046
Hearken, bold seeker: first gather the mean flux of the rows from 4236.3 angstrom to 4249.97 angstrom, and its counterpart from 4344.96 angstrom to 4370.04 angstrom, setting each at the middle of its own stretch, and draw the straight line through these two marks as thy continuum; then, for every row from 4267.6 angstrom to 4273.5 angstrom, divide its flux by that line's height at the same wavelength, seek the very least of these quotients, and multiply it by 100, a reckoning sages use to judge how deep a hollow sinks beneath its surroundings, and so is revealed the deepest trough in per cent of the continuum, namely 96.9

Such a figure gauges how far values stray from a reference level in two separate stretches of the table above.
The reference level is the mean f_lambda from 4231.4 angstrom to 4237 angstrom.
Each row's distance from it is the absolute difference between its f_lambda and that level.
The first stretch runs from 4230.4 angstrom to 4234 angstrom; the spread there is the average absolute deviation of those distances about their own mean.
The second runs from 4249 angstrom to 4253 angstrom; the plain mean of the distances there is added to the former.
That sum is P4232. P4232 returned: 0.35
